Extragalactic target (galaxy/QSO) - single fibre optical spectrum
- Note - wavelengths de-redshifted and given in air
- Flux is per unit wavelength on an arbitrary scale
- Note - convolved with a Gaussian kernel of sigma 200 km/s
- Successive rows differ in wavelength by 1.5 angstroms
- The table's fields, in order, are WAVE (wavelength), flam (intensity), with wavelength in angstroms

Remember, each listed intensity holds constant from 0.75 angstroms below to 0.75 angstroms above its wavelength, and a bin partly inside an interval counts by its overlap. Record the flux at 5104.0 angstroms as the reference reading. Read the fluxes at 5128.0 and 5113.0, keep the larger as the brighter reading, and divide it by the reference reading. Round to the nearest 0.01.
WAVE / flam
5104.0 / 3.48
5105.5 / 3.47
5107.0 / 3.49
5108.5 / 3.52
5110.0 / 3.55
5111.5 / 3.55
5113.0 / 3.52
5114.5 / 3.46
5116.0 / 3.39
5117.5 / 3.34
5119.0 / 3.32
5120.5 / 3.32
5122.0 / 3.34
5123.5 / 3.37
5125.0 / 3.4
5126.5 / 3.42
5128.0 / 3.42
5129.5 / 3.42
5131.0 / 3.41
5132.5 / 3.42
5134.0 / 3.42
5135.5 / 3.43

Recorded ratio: 1.01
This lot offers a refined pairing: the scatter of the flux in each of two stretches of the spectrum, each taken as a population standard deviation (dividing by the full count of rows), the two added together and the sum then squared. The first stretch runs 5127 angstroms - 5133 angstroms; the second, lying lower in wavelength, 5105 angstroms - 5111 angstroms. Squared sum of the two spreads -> 0.0012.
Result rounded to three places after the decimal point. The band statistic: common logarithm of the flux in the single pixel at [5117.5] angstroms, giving 0.524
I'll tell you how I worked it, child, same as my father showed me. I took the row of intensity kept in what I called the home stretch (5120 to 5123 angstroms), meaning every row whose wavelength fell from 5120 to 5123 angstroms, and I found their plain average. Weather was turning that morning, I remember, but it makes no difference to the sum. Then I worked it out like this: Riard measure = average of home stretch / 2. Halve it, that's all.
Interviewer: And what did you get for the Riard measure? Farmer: 1.67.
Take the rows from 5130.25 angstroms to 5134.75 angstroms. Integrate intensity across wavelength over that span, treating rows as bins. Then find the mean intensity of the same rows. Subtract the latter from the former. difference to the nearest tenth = 12.0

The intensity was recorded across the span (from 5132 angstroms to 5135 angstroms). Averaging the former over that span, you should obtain 3.42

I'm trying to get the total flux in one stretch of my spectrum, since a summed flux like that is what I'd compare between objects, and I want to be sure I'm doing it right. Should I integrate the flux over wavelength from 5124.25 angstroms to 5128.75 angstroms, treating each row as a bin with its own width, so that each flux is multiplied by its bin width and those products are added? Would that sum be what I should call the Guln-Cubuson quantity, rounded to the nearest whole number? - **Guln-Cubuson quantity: 15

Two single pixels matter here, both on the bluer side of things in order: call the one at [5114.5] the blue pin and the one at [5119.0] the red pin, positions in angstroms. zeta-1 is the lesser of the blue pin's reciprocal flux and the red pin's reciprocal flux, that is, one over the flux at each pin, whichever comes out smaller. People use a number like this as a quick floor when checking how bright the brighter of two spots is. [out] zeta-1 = 0.289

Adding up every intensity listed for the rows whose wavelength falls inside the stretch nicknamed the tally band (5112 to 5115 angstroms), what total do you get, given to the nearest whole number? 7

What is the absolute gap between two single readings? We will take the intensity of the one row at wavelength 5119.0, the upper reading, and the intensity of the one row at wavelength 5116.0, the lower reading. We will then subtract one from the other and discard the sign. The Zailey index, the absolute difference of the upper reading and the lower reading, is 0.07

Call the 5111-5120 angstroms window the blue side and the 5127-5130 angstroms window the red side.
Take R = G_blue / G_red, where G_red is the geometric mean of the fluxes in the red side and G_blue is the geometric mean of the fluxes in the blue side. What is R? 1.003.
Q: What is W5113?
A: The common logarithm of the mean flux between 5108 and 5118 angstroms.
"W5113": 0.541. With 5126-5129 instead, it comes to 0.534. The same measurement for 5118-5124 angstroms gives 0.523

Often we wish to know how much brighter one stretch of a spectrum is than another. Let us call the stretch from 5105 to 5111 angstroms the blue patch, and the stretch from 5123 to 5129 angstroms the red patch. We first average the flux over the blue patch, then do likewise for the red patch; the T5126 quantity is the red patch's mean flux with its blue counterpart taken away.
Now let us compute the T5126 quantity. -0.11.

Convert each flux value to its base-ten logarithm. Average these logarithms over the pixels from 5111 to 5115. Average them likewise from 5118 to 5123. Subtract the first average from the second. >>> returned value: -0.023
